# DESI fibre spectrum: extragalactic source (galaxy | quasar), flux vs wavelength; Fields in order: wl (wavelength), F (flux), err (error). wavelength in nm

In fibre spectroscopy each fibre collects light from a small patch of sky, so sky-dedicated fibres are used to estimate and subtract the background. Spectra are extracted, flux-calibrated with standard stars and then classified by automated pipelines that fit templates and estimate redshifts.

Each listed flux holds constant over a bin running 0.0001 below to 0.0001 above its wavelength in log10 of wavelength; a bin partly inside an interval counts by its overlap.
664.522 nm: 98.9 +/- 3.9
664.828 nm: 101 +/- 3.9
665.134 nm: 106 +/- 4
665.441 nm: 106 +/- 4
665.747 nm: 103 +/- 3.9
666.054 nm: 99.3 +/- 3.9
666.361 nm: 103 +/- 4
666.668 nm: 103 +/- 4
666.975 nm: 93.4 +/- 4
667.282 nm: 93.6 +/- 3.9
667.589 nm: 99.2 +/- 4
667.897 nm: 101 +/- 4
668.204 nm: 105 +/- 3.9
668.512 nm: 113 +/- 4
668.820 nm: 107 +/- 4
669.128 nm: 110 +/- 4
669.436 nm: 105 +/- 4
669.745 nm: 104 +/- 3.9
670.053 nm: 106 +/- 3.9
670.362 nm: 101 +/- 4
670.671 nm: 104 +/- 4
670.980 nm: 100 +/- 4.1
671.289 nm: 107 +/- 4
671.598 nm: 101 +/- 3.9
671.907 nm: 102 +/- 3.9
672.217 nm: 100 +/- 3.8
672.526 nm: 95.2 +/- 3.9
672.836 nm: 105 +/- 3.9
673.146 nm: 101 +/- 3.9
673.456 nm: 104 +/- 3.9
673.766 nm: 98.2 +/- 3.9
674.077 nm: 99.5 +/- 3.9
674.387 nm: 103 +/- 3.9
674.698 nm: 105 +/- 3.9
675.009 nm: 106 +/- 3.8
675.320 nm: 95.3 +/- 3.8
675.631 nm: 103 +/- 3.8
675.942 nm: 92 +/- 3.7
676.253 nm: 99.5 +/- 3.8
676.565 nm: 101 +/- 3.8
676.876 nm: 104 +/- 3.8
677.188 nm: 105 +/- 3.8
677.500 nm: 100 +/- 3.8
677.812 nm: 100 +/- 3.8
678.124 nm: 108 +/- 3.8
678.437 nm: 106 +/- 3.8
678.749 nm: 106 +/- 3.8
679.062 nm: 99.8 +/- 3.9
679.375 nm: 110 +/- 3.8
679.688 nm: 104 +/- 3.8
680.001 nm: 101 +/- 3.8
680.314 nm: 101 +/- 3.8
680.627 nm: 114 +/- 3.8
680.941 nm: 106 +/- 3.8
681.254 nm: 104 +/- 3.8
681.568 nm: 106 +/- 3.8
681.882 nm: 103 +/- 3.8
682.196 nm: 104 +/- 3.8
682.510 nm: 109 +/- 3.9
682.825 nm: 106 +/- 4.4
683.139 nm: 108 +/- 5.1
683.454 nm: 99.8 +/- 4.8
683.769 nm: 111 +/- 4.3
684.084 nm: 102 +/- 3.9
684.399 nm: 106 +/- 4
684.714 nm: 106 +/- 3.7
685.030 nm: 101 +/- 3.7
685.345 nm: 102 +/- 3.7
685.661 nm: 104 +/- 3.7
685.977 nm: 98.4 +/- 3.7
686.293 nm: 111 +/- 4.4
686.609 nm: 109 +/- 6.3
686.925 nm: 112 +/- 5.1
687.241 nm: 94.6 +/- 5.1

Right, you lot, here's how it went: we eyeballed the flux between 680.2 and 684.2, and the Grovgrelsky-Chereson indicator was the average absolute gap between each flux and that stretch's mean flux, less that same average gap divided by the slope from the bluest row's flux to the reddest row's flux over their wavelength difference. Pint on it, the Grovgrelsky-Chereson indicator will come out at -9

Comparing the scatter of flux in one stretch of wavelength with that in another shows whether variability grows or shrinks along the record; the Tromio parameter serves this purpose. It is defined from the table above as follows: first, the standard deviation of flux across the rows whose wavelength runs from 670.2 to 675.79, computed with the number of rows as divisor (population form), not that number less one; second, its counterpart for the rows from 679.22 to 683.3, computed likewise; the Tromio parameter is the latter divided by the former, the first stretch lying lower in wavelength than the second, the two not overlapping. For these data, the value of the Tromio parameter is 1.09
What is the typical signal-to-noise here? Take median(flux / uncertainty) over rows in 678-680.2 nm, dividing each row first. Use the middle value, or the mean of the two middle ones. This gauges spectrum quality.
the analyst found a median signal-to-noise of 27.9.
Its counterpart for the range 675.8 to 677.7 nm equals 26.4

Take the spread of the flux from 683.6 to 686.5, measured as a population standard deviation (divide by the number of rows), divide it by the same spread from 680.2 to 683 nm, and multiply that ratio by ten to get 11.5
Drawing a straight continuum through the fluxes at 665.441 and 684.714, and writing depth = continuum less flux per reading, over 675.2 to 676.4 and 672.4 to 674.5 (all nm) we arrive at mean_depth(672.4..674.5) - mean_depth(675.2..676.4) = -3.4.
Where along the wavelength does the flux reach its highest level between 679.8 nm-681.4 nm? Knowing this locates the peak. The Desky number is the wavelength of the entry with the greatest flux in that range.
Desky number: 680.627 nm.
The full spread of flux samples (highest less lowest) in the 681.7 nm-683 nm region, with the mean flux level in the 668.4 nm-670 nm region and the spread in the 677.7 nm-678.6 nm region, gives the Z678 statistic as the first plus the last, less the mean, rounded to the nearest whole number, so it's -94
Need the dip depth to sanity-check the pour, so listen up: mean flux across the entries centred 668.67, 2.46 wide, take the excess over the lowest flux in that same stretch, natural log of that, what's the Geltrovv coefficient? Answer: 1.8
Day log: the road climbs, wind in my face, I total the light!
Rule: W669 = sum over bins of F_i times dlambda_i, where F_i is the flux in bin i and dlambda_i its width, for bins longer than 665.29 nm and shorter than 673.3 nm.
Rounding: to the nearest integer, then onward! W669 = 822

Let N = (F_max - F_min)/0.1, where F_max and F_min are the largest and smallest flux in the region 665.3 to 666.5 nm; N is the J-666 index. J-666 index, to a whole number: 67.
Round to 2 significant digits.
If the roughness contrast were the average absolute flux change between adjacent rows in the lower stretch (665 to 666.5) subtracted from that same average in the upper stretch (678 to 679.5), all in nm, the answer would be 2.0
